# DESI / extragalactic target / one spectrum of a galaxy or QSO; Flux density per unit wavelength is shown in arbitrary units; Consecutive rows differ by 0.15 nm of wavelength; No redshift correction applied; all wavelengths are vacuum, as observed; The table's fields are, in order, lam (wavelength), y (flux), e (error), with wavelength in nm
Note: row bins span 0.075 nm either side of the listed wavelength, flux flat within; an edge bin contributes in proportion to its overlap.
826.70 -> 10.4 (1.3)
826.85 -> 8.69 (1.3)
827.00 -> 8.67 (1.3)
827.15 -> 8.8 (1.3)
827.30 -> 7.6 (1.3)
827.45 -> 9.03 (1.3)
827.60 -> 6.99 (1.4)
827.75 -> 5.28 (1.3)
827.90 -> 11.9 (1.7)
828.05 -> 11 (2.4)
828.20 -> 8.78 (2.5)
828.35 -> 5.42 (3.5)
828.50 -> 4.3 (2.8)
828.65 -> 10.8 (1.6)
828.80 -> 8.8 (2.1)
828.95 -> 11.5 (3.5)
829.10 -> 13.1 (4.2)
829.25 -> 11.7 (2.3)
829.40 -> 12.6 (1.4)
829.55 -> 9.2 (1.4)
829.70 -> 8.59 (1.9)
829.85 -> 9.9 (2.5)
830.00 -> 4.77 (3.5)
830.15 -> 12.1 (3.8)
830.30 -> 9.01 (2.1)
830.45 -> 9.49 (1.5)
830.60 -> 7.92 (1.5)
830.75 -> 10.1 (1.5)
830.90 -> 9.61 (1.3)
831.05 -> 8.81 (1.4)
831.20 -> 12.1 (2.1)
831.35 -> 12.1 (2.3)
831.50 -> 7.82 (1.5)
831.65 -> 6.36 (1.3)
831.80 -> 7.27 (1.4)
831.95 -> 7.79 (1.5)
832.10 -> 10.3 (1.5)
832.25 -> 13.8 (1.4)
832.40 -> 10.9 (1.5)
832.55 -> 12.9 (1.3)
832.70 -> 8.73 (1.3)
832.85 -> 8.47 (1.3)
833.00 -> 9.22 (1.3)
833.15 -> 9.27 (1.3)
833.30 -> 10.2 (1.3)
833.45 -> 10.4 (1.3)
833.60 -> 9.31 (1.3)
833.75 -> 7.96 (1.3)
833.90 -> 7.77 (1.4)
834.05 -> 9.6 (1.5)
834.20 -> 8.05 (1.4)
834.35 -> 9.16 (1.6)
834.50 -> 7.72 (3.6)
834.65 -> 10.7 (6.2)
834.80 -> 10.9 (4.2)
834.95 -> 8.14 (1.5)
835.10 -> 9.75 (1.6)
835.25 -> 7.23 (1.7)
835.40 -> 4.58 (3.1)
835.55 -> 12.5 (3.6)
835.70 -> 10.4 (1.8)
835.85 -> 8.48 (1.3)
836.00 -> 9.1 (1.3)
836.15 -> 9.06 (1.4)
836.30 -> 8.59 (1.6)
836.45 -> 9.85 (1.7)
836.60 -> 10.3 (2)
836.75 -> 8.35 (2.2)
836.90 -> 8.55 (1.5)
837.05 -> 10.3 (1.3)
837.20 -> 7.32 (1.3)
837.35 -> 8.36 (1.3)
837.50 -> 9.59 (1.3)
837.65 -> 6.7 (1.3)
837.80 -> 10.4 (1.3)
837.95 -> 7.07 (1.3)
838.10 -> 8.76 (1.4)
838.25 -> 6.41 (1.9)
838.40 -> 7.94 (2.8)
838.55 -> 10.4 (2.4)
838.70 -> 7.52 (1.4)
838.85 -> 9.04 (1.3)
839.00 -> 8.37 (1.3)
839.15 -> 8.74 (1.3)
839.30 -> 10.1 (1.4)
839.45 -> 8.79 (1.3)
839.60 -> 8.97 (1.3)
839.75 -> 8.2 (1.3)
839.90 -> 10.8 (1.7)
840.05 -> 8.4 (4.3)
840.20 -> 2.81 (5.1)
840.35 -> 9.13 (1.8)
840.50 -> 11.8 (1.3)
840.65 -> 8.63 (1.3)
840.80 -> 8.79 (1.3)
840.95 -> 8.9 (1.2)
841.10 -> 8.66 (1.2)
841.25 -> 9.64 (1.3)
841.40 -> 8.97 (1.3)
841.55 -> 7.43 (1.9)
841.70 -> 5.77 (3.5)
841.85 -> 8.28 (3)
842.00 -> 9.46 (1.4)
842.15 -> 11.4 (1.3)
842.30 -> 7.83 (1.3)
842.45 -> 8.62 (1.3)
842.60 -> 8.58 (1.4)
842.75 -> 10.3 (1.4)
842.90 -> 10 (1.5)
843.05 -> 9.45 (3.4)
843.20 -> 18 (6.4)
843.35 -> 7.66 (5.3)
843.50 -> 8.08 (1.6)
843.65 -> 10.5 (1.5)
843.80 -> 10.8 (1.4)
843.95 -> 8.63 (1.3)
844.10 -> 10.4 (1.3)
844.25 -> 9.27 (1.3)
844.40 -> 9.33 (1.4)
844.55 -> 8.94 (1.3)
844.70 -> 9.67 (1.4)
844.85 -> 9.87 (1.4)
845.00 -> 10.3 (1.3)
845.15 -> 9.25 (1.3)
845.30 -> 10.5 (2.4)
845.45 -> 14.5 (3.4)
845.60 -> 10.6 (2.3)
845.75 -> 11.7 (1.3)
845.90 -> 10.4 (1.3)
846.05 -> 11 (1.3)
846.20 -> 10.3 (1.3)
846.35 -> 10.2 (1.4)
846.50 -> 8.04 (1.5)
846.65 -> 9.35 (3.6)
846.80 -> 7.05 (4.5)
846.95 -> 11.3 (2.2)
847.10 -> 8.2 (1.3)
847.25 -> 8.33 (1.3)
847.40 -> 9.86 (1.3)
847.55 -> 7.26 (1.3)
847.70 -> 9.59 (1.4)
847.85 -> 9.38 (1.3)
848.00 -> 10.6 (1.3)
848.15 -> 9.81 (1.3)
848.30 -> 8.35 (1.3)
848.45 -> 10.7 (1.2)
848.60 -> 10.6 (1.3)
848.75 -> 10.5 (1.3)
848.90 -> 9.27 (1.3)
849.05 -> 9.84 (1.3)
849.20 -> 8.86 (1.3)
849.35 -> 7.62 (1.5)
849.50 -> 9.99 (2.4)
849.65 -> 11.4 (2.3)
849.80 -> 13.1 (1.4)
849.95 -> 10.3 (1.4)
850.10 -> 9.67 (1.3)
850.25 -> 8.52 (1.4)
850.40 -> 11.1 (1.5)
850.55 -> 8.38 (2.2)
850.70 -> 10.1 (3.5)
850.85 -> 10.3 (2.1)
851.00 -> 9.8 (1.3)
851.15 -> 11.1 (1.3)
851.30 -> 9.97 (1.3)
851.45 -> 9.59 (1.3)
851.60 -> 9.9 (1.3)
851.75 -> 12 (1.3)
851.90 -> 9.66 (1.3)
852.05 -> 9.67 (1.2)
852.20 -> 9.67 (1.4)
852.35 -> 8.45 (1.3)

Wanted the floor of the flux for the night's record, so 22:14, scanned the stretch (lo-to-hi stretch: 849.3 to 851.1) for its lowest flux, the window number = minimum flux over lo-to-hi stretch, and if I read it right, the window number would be 7.62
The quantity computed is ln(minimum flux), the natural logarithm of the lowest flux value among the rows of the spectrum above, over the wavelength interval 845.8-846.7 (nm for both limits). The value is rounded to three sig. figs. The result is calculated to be 2.08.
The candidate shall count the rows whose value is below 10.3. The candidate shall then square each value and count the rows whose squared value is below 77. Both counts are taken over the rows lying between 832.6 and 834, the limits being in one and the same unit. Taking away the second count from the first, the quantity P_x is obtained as 4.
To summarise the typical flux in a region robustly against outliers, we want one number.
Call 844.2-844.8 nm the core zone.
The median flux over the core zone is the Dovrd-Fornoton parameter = 9.3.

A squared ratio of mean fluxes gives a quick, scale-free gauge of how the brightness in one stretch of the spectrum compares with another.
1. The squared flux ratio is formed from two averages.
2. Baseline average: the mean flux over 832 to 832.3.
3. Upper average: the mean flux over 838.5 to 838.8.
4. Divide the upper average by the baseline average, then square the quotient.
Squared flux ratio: 0.6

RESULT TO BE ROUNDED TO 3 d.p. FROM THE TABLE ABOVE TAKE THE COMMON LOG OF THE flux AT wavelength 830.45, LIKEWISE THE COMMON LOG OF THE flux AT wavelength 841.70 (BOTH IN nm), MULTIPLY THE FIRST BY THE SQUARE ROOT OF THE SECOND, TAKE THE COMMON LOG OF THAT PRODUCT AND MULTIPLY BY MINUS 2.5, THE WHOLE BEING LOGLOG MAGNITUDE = 0.173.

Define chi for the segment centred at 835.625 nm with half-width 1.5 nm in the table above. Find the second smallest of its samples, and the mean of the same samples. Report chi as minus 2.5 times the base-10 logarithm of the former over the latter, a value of 0.25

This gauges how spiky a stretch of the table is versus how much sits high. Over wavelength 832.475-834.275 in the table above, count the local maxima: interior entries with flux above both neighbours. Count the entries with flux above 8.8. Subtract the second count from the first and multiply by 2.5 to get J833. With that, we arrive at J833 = -12.5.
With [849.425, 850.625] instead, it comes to -10.0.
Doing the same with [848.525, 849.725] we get -15.0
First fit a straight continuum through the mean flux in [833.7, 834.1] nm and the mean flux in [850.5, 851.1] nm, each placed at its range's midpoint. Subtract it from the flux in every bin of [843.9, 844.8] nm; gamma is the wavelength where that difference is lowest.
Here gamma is 843.95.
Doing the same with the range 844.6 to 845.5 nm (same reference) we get 845.15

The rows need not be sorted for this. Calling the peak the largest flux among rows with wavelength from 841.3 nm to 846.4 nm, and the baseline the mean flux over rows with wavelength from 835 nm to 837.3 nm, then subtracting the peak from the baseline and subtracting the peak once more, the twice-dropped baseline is -27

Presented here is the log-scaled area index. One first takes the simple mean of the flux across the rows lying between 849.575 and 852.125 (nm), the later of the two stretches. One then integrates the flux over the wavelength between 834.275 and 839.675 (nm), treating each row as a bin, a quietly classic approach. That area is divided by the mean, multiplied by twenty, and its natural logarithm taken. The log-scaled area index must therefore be 4.5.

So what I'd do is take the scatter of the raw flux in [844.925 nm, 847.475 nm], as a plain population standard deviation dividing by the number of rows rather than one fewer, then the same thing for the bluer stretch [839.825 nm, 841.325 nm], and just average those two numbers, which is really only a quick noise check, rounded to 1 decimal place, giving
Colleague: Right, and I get 1.9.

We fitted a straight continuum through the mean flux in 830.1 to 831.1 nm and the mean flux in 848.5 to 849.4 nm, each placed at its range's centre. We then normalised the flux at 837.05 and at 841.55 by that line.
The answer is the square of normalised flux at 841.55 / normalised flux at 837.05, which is 0.52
